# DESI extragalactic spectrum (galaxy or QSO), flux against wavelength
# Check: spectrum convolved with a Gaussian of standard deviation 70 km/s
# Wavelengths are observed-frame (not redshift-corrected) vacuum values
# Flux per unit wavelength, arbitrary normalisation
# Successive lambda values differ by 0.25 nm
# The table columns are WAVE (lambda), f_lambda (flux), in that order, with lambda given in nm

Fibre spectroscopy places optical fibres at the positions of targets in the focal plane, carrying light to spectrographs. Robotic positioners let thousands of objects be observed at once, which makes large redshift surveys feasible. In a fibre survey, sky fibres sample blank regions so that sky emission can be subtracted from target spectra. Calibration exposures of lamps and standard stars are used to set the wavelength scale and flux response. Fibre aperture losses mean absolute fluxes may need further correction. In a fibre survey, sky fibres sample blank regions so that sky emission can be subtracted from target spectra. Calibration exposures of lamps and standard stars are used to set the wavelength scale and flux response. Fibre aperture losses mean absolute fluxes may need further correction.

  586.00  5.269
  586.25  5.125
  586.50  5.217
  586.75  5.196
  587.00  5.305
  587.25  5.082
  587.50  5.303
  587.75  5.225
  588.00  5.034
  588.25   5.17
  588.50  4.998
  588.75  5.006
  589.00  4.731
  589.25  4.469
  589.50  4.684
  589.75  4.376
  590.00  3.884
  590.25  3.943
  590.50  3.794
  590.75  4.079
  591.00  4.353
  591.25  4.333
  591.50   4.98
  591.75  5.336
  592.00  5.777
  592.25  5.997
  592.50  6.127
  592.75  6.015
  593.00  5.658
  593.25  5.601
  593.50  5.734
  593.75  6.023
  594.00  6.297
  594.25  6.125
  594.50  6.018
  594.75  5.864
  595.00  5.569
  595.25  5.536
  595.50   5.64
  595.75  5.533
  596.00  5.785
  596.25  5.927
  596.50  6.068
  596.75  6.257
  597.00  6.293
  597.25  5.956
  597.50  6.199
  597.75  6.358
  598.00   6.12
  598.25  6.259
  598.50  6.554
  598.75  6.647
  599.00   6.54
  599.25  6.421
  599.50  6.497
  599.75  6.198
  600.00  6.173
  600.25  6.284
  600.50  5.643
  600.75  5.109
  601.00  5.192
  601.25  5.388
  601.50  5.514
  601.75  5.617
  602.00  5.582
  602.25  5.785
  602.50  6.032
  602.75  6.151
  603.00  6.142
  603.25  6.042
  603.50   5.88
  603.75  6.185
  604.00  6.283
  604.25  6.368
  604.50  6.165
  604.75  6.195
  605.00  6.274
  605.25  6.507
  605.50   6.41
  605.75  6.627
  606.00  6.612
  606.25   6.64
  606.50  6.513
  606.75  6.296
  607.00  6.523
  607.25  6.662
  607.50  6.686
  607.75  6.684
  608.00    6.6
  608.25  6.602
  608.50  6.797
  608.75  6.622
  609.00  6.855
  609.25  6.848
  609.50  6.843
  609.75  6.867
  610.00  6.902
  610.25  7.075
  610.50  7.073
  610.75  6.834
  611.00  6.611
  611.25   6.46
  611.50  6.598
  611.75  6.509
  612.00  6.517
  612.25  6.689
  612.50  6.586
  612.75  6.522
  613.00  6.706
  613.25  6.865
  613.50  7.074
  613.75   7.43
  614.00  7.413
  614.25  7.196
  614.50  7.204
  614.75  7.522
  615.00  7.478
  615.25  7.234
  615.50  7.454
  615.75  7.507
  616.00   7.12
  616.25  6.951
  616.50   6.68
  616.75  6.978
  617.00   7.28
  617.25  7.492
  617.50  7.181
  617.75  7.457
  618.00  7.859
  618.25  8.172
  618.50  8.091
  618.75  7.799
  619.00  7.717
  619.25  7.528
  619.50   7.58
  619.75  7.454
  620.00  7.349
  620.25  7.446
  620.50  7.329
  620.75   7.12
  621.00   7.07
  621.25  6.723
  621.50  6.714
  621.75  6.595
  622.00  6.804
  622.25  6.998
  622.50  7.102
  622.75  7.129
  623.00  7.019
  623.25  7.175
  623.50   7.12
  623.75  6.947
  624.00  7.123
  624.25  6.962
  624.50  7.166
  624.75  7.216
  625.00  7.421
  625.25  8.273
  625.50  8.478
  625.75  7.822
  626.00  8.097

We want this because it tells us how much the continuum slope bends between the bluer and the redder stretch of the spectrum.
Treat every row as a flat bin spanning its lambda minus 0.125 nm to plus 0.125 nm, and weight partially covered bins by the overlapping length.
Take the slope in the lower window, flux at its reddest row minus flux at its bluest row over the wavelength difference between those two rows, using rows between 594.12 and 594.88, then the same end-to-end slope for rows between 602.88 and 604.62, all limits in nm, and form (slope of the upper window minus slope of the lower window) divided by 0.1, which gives 5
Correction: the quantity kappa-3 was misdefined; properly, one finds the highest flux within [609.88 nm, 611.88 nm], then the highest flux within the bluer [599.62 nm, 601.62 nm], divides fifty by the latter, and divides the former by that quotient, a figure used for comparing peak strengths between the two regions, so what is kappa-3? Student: 0.89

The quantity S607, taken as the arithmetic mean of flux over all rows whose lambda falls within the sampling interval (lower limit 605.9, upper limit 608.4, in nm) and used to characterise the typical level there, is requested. 6.58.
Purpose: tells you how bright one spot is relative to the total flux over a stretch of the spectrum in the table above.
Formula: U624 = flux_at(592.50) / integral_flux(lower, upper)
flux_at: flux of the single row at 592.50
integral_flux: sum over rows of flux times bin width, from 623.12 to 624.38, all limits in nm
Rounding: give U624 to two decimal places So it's 0.69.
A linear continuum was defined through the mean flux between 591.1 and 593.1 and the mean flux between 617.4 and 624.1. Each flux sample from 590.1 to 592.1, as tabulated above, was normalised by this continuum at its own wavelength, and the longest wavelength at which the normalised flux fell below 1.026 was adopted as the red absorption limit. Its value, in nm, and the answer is 591.75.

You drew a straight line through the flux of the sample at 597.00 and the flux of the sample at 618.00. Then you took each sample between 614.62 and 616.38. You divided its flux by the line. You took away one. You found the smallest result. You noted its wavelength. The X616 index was 616.25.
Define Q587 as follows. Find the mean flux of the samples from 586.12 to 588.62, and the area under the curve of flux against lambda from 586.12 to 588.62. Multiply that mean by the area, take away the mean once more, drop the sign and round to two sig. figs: 62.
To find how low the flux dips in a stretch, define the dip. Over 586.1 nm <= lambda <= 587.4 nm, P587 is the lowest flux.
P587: 5.082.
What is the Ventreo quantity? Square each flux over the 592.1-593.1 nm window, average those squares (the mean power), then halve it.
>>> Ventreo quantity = 18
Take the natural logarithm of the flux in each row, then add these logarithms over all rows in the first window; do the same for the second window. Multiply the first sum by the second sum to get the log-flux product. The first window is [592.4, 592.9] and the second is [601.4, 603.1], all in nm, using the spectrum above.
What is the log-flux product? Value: 44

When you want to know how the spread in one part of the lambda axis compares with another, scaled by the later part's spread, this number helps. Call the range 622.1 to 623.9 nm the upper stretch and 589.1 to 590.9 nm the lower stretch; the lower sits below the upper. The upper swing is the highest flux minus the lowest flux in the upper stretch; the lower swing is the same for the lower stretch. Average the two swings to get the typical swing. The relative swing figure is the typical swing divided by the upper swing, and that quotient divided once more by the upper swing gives 11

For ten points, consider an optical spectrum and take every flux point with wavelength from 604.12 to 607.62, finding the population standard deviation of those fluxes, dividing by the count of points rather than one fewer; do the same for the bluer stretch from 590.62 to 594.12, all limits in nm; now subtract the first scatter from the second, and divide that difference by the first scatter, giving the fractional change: 3.1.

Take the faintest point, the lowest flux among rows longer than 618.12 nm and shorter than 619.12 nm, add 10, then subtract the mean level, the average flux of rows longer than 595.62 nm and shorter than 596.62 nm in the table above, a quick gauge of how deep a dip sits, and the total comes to 11.9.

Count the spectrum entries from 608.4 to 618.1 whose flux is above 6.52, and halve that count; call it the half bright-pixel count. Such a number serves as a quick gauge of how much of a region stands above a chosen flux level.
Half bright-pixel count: 18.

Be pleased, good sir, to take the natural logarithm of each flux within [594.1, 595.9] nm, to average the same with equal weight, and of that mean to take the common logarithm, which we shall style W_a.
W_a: 0.243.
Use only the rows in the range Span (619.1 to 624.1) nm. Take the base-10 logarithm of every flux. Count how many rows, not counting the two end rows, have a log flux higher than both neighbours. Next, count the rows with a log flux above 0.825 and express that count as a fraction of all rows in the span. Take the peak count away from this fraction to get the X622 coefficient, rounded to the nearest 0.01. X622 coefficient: -3.05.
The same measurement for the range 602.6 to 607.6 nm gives -3.95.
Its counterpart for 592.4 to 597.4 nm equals -3.00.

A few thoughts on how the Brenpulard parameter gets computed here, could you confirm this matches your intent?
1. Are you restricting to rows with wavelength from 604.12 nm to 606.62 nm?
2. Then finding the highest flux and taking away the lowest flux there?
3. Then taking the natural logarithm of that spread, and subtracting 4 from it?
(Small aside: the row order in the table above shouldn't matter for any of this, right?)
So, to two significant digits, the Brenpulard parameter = -4.7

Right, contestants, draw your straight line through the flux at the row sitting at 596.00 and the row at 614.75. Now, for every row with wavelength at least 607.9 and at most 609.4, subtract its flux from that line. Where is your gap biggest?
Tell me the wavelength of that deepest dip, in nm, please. 608.75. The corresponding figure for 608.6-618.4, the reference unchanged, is 616.50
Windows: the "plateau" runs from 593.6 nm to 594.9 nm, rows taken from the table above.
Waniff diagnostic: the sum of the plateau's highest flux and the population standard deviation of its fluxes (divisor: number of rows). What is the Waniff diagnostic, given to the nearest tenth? 6.4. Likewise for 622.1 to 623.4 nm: 7.2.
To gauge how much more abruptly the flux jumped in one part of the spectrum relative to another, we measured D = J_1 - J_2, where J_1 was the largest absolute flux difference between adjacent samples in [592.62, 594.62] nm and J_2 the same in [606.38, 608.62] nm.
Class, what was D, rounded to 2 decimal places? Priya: 0.13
